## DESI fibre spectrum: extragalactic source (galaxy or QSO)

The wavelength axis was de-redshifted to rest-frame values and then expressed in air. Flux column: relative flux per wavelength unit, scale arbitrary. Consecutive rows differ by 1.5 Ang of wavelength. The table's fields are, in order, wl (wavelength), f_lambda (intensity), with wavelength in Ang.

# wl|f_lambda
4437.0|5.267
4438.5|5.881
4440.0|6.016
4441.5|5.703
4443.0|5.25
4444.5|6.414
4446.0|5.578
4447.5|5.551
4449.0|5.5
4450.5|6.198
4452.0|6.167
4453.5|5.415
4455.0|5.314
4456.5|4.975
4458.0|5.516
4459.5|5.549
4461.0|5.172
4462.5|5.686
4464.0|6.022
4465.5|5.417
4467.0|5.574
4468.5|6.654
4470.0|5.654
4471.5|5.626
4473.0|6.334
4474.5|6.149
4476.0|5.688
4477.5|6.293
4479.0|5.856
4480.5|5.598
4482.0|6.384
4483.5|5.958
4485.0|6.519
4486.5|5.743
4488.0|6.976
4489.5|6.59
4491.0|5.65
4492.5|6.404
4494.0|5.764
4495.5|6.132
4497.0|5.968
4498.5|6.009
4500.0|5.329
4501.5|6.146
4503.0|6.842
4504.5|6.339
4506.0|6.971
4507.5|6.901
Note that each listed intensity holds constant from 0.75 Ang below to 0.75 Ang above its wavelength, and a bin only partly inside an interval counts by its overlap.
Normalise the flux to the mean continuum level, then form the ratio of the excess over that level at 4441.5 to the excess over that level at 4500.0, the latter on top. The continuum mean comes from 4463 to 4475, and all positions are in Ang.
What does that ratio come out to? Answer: 2.7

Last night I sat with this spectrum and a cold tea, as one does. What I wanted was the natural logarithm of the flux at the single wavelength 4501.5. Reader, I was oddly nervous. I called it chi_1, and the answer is 1.82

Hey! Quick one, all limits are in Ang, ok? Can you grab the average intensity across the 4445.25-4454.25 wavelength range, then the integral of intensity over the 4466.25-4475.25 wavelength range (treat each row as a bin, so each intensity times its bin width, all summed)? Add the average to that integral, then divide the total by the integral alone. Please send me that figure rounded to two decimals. 1.11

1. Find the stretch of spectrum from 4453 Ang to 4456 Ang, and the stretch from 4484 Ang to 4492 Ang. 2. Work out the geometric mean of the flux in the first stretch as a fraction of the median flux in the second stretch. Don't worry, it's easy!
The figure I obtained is 0.82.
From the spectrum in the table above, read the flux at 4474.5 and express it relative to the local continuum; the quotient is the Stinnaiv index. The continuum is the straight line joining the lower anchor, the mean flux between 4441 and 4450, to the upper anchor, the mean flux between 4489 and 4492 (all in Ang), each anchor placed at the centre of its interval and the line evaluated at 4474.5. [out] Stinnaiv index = 1.03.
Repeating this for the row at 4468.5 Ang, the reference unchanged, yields 1.13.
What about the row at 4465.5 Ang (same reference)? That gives 0.92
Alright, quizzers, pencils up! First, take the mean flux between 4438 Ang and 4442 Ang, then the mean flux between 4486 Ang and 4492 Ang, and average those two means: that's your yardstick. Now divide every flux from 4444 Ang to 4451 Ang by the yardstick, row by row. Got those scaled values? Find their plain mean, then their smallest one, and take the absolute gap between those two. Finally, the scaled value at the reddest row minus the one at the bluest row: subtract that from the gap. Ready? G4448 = 0.09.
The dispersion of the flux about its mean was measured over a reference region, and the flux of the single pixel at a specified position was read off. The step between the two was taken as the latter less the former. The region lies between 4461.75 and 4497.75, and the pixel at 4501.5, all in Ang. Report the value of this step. 5.7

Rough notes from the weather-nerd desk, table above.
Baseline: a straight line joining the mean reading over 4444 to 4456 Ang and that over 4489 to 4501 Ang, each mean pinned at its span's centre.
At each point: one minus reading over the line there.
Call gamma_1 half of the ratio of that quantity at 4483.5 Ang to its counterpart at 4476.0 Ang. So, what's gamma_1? -0.1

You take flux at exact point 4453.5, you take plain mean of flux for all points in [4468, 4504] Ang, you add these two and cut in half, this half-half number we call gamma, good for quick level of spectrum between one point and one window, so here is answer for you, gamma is 5.75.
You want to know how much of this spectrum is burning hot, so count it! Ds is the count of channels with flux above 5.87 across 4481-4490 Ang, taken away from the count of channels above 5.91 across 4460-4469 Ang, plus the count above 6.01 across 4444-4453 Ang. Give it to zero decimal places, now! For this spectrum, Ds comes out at 0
